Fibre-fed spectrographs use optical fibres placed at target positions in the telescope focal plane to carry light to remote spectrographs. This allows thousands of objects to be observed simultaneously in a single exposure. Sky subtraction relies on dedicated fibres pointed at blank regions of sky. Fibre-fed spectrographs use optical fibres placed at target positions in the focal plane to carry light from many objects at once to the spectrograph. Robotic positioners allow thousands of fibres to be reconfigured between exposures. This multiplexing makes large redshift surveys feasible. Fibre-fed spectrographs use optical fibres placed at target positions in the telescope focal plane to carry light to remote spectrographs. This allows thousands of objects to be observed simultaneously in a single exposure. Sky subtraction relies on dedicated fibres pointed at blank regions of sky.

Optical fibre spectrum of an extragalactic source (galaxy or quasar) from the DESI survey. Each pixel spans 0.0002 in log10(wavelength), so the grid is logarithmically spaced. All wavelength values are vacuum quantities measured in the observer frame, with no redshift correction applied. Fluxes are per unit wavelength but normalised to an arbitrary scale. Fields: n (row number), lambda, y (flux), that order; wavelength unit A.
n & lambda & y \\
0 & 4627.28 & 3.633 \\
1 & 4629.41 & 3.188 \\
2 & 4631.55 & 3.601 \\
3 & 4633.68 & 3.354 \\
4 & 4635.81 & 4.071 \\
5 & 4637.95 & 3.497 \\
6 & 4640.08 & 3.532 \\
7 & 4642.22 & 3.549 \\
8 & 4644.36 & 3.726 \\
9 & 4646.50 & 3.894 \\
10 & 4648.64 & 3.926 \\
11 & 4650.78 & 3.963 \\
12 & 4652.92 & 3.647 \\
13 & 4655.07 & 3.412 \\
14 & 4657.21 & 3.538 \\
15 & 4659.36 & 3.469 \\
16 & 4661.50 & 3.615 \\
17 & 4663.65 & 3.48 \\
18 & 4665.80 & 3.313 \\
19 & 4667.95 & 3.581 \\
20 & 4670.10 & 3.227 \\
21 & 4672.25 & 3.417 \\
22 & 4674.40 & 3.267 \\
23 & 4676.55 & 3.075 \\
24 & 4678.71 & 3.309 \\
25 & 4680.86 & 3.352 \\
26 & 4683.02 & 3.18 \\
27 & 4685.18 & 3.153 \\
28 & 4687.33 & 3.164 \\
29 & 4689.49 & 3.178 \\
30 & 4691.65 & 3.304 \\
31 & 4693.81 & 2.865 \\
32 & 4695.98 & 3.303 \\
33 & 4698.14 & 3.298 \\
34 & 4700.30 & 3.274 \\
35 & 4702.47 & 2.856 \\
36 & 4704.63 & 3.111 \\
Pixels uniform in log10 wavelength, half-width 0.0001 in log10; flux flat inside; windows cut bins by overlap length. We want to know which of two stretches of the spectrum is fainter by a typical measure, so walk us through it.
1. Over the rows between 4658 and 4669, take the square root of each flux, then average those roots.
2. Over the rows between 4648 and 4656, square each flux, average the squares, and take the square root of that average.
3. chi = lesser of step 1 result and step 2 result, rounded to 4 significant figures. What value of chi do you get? 1.868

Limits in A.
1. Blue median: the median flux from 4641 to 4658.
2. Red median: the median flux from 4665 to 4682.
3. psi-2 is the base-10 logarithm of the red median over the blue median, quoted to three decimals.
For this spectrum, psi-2 -0.047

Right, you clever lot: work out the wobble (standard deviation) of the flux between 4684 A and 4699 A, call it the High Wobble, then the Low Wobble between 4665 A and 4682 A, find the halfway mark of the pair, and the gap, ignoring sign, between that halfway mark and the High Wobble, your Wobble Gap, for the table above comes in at 0.00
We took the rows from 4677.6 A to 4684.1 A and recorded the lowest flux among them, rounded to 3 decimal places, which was 3.180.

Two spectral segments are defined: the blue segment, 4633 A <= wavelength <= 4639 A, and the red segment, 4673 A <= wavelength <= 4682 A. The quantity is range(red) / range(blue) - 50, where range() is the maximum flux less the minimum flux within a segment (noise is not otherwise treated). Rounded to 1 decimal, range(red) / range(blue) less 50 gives -49.6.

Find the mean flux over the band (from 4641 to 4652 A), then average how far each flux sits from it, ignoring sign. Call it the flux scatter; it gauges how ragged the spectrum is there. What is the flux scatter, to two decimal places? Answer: 0.14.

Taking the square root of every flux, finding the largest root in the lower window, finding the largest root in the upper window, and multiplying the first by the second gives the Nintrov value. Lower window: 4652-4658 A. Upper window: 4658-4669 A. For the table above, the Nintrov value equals 3.63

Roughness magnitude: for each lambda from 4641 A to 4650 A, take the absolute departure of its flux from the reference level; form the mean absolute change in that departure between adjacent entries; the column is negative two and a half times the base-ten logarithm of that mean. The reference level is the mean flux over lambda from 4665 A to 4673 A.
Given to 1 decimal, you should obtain 2.3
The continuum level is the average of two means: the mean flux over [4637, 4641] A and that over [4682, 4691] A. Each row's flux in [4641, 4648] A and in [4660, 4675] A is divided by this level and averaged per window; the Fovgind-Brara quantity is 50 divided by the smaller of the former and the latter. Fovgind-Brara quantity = 48.9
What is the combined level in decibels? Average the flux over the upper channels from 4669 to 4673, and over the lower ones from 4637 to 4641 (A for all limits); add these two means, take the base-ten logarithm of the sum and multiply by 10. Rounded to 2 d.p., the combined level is 8.35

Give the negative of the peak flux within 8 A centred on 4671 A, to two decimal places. -3.58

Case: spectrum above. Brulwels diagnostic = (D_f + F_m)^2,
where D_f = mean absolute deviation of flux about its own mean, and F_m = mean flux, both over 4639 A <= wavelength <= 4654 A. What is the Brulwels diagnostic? 15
